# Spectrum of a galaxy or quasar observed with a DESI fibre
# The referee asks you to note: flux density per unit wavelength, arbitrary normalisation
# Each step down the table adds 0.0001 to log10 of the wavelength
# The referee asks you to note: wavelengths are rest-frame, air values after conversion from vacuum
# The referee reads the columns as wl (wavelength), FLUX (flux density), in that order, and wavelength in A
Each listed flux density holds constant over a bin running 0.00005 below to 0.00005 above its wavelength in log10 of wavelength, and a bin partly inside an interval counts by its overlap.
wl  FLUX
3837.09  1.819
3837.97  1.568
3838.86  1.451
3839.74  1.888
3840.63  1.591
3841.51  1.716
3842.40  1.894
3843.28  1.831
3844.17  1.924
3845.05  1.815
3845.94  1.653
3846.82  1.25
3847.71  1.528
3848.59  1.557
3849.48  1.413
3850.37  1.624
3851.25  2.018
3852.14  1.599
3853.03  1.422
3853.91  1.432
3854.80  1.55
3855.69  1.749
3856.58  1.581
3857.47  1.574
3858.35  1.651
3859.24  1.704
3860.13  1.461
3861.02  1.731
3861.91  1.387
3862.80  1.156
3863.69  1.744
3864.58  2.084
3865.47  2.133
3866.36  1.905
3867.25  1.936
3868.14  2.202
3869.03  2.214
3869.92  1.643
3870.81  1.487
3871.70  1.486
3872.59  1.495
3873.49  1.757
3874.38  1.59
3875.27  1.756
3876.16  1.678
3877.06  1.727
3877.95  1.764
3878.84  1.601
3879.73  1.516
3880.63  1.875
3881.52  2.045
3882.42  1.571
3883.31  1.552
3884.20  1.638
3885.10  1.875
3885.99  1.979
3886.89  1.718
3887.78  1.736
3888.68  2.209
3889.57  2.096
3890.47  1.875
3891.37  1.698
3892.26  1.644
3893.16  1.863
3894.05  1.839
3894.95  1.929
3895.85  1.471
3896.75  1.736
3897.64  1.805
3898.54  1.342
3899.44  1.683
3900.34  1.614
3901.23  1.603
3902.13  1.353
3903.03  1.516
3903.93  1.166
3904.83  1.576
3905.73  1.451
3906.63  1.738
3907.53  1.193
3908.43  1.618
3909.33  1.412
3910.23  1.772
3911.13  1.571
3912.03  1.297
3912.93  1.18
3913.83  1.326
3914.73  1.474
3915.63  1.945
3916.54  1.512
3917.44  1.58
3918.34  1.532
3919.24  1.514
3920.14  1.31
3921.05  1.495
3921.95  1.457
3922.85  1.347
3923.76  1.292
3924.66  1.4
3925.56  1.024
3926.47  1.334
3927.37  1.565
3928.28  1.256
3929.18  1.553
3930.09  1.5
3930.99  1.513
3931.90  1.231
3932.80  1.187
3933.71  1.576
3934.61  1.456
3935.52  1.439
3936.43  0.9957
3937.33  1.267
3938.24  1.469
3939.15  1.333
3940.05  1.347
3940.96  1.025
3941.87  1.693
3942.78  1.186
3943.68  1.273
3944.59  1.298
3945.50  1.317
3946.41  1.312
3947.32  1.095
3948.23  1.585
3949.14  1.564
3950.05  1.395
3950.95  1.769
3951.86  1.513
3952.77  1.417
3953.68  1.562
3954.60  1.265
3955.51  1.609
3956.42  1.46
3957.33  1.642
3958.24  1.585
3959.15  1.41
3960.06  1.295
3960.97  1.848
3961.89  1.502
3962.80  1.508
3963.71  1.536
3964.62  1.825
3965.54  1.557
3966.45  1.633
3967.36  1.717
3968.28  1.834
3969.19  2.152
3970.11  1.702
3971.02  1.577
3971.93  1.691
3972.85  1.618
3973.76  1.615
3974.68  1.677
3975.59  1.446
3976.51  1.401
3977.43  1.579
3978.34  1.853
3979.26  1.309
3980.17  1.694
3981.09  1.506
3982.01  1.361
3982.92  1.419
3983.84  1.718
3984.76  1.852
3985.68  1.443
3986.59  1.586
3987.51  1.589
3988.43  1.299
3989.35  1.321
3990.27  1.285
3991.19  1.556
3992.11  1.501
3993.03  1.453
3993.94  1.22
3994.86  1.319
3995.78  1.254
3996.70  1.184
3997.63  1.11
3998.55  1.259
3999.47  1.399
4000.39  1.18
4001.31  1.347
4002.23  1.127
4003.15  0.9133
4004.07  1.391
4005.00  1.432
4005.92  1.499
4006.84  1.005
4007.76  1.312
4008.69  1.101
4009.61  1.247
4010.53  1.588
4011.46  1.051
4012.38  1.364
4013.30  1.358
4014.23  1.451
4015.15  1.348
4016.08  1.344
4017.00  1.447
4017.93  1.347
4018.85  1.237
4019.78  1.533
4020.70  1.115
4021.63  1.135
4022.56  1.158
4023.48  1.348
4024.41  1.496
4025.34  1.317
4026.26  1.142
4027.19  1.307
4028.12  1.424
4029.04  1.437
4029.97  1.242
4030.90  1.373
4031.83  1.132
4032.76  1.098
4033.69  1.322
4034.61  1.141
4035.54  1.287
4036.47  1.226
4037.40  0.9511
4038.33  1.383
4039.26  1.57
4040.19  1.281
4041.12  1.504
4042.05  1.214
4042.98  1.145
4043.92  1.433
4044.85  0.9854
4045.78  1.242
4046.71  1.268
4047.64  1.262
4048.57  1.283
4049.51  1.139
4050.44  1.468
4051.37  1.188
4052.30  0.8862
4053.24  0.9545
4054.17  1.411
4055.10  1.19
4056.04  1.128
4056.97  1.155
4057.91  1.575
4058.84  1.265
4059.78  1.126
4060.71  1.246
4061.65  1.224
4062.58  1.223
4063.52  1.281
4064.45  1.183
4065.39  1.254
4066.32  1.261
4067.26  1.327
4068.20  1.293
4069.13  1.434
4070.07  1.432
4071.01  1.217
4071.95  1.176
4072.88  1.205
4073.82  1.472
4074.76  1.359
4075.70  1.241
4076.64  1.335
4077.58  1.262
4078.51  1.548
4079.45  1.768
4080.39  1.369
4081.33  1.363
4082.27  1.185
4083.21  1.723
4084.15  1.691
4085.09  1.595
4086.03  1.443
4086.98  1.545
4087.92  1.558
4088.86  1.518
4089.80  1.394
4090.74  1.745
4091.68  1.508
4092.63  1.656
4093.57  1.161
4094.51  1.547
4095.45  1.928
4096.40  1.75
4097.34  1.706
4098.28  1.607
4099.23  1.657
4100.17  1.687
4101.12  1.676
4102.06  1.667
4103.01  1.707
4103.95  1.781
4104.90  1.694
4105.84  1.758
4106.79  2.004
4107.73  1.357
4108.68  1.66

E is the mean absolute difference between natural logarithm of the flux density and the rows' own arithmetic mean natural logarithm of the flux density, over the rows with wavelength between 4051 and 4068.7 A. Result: 0.084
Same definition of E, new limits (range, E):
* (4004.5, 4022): 0.107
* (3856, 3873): 0.136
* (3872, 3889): 0.079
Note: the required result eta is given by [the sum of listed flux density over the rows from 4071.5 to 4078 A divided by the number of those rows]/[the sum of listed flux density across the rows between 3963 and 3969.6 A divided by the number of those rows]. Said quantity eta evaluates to 0.7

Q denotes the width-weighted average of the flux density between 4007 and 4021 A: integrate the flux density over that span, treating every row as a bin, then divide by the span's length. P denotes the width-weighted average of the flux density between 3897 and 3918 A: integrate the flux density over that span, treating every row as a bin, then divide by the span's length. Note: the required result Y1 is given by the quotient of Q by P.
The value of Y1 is 0.87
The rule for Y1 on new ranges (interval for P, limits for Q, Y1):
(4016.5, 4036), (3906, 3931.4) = 1.13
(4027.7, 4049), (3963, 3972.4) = 1.35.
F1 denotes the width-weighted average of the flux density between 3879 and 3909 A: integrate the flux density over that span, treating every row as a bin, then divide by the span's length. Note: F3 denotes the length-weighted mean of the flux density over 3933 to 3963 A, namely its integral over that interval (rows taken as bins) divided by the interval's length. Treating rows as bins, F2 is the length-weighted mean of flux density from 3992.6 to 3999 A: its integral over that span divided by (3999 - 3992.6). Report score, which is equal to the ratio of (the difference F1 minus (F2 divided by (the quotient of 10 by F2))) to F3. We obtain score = 1.07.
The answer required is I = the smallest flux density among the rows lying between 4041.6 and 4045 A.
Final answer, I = 0.9854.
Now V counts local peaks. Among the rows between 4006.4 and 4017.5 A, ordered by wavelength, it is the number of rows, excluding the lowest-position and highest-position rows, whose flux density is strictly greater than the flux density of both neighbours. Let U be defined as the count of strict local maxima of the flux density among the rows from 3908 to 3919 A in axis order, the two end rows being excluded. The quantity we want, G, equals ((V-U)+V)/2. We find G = 2.50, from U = 3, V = 4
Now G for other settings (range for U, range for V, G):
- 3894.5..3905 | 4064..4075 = 1.50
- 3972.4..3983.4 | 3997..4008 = 1.50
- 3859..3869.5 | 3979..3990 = 2.00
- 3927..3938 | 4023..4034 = 1.50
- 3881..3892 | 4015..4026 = 2.00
